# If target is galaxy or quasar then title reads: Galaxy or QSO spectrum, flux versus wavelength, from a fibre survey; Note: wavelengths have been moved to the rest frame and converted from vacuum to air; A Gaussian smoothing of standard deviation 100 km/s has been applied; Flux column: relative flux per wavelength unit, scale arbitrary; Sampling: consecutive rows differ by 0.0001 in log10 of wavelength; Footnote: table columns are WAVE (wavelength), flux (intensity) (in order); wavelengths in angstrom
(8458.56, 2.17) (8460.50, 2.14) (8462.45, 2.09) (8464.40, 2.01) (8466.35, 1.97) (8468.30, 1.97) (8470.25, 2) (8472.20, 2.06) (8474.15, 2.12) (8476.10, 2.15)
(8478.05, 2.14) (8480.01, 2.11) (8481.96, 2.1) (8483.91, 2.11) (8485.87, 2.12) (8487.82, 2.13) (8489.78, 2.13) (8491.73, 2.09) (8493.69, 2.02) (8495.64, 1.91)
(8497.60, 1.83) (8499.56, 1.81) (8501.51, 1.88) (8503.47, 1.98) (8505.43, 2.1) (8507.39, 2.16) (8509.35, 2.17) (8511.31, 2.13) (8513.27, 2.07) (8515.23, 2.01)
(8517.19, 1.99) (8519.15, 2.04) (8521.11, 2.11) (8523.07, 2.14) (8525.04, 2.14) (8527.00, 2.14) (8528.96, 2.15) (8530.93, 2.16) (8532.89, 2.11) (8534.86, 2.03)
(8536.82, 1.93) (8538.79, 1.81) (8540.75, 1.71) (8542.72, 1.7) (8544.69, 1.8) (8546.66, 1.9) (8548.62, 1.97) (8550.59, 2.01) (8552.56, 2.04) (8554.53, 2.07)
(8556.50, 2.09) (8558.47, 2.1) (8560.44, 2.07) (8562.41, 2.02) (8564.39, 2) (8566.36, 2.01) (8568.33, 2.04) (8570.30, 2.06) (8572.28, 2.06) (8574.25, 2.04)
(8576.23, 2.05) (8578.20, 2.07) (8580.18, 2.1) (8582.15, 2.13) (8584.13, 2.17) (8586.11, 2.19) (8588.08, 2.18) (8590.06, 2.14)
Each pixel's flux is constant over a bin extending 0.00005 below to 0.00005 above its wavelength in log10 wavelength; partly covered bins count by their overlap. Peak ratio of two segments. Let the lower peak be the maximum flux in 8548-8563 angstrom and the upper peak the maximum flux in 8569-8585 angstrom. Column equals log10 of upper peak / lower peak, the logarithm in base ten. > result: 0.014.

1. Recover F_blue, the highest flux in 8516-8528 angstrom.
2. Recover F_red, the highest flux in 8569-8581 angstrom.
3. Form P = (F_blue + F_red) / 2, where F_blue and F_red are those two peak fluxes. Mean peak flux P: 2.12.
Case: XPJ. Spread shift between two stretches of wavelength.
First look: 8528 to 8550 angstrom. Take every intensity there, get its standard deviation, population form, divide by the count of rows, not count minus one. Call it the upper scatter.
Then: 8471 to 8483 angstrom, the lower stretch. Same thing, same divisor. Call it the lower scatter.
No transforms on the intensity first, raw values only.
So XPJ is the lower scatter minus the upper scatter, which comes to -0.13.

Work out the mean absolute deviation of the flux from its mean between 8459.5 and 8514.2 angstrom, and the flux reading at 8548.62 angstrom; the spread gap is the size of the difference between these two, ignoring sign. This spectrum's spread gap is 1.89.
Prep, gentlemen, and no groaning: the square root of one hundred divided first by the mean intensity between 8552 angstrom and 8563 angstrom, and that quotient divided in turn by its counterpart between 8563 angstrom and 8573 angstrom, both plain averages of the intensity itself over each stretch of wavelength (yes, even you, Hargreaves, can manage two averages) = 4.88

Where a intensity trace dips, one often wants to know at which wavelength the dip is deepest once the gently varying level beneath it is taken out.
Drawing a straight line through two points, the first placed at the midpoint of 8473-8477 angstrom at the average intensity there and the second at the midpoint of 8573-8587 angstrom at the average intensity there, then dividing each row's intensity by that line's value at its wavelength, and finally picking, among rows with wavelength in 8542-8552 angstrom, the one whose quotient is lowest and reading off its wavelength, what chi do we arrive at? 8542.72 angstrom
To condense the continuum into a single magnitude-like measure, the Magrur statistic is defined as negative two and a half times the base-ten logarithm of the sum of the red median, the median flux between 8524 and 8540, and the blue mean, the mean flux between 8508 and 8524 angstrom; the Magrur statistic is -1.56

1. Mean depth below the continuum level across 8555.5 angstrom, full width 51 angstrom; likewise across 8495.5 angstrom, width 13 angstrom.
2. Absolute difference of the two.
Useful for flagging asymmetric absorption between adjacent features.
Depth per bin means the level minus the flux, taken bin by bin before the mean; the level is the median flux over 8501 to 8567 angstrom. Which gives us 0.045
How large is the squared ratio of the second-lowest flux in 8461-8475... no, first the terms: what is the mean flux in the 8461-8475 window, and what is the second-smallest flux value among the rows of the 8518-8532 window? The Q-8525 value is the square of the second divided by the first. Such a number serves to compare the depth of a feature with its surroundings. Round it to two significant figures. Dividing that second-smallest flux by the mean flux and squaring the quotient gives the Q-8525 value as 1.1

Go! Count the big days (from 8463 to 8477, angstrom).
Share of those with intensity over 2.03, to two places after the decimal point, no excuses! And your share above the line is 0.43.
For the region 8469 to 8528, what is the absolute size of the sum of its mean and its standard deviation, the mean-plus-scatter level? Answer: 2.16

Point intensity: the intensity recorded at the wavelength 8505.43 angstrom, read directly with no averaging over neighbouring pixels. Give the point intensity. 2.1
